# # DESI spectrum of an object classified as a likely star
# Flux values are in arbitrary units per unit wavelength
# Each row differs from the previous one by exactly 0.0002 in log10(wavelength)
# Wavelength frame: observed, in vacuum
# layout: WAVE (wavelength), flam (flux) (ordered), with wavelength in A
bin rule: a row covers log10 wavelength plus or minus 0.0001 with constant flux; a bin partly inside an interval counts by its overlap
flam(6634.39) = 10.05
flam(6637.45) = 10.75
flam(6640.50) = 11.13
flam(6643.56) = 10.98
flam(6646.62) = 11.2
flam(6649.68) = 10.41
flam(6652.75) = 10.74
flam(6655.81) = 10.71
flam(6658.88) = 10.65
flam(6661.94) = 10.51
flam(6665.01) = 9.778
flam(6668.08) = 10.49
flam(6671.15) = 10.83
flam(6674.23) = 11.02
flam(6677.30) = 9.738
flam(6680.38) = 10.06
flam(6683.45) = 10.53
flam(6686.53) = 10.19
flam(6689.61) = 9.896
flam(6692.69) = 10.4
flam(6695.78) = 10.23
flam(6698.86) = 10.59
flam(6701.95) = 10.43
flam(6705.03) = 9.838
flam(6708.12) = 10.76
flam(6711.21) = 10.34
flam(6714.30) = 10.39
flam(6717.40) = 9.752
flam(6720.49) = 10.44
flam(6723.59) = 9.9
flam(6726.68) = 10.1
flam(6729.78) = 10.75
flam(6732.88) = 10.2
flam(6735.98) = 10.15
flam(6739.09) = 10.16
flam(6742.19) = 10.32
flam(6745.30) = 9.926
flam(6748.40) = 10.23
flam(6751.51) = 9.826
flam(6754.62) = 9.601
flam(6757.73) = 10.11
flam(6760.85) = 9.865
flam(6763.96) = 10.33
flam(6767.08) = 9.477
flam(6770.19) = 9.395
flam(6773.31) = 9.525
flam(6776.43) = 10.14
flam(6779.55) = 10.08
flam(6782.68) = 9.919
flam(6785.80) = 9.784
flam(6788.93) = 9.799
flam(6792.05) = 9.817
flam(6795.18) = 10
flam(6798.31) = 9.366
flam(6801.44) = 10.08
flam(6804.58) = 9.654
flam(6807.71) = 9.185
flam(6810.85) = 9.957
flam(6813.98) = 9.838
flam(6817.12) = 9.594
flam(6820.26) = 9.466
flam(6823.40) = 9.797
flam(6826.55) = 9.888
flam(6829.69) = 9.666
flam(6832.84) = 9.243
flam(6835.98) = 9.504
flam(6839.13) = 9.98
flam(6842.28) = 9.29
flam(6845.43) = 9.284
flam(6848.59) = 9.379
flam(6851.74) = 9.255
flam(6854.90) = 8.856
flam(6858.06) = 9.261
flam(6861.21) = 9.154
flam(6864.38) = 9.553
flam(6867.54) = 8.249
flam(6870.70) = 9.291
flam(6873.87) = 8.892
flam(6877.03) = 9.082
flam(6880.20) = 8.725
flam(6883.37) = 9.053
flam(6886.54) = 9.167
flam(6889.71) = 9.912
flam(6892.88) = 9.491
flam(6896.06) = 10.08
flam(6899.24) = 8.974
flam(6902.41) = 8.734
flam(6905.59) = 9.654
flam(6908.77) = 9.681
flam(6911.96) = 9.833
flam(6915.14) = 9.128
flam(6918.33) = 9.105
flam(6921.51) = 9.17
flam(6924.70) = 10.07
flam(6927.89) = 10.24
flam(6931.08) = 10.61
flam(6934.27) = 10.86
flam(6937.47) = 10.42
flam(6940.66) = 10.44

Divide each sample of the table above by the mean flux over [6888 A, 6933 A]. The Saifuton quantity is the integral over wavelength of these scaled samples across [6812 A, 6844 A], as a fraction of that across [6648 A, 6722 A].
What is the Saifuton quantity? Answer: 0.40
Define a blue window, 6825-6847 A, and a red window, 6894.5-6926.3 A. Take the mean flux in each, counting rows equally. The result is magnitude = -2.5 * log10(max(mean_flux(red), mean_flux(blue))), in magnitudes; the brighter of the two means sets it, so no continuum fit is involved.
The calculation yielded -2.45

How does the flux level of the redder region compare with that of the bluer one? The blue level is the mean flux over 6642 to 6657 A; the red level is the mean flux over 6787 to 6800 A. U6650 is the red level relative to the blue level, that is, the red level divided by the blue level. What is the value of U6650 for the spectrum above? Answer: 0.90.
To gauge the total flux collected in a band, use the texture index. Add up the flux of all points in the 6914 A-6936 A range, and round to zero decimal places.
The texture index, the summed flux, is 69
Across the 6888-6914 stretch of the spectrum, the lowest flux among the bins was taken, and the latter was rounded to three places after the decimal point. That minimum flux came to 8.734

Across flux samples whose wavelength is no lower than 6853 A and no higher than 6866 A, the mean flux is 9.2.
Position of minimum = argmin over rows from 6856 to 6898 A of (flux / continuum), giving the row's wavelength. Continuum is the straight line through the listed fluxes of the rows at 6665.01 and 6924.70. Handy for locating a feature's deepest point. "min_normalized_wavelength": 6867.54 A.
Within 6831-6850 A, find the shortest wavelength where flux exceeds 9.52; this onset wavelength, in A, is 6839.13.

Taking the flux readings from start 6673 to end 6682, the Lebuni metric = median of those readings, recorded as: 10.1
